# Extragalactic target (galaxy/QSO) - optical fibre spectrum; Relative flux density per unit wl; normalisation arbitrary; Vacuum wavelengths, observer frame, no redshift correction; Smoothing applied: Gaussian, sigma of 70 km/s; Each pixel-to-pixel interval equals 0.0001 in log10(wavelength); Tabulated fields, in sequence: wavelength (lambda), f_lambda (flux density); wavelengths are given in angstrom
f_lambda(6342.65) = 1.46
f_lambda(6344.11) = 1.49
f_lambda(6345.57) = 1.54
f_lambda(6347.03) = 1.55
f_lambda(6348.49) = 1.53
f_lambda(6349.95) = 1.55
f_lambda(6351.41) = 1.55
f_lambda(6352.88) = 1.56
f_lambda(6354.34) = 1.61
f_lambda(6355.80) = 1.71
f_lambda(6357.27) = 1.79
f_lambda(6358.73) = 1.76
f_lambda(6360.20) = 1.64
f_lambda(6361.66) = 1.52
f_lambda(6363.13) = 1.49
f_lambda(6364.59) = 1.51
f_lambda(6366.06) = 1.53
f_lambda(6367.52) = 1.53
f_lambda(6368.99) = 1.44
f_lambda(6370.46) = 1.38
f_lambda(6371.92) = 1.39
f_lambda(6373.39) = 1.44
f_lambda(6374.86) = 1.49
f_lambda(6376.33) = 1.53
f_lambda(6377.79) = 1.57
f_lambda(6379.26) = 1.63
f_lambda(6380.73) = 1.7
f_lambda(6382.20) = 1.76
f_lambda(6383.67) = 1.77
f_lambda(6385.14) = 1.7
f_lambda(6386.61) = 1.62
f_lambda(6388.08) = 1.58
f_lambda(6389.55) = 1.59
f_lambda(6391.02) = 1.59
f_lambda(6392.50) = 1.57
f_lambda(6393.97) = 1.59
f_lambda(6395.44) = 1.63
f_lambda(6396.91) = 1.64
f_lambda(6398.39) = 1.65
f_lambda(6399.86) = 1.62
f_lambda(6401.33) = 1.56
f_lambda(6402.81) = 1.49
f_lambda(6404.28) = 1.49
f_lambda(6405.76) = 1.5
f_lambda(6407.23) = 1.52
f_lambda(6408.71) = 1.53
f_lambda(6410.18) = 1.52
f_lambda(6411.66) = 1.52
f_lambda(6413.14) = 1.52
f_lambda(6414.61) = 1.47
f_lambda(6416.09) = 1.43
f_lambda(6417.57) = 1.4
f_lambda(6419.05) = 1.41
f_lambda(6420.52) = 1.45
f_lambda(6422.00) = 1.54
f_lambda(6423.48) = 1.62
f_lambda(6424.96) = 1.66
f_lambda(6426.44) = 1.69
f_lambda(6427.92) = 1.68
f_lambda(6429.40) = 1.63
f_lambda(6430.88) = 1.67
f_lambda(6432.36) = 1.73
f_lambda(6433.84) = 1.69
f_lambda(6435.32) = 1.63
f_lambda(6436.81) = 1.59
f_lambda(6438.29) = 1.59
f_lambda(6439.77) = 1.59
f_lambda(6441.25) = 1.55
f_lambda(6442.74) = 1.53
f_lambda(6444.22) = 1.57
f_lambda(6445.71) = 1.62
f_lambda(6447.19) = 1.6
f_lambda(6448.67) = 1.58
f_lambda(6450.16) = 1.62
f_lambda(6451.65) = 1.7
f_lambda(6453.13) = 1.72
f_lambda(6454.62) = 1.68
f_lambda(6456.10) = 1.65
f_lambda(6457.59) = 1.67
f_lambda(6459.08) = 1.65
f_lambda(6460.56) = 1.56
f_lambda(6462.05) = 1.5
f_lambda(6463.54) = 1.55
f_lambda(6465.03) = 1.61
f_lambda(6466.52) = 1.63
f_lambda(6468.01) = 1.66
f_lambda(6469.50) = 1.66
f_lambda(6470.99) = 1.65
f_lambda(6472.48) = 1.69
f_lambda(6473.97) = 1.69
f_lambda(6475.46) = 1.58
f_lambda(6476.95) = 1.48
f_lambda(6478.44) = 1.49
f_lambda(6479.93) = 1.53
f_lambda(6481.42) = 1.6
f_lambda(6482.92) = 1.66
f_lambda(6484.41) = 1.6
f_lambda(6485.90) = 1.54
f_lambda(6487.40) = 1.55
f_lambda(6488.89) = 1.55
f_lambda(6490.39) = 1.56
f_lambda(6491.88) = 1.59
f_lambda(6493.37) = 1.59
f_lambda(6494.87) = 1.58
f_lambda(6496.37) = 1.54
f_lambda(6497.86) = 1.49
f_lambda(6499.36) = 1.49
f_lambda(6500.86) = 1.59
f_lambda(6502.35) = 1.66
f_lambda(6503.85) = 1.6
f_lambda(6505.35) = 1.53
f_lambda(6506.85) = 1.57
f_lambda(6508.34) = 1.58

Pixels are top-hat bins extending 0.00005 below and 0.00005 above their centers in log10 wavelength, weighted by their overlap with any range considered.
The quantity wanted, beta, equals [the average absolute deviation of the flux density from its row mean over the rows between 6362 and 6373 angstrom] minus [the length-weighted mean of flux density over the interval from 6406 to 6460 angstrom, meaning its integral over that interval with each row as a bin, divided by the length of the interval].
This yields -1.53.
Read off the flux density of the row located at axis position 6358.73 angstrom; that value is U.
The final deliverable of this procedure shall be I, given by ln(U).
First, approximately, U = 1.76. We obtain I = 0.565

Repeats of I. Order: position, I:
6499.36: 0.399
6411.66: 0.419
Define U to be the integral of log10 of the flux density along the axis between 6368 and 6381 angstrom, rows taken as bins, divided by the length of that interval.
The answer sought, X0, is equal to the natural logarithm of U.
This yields -1.74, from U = 0.176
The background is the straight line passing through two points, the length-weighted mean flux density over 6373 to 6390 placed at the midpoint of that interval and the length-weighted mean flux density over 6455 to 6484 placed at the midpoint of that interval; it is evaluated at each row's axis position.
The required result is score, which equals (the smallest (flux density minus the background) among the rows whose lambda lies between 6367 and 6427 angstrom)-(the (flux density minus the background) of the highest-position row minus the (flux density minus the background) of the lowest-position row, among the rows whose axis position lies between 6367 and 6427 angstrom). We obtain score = -0.41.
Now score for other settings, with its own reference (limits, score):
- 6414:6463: -0.25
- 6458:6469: -0.12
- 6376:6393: -0.13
